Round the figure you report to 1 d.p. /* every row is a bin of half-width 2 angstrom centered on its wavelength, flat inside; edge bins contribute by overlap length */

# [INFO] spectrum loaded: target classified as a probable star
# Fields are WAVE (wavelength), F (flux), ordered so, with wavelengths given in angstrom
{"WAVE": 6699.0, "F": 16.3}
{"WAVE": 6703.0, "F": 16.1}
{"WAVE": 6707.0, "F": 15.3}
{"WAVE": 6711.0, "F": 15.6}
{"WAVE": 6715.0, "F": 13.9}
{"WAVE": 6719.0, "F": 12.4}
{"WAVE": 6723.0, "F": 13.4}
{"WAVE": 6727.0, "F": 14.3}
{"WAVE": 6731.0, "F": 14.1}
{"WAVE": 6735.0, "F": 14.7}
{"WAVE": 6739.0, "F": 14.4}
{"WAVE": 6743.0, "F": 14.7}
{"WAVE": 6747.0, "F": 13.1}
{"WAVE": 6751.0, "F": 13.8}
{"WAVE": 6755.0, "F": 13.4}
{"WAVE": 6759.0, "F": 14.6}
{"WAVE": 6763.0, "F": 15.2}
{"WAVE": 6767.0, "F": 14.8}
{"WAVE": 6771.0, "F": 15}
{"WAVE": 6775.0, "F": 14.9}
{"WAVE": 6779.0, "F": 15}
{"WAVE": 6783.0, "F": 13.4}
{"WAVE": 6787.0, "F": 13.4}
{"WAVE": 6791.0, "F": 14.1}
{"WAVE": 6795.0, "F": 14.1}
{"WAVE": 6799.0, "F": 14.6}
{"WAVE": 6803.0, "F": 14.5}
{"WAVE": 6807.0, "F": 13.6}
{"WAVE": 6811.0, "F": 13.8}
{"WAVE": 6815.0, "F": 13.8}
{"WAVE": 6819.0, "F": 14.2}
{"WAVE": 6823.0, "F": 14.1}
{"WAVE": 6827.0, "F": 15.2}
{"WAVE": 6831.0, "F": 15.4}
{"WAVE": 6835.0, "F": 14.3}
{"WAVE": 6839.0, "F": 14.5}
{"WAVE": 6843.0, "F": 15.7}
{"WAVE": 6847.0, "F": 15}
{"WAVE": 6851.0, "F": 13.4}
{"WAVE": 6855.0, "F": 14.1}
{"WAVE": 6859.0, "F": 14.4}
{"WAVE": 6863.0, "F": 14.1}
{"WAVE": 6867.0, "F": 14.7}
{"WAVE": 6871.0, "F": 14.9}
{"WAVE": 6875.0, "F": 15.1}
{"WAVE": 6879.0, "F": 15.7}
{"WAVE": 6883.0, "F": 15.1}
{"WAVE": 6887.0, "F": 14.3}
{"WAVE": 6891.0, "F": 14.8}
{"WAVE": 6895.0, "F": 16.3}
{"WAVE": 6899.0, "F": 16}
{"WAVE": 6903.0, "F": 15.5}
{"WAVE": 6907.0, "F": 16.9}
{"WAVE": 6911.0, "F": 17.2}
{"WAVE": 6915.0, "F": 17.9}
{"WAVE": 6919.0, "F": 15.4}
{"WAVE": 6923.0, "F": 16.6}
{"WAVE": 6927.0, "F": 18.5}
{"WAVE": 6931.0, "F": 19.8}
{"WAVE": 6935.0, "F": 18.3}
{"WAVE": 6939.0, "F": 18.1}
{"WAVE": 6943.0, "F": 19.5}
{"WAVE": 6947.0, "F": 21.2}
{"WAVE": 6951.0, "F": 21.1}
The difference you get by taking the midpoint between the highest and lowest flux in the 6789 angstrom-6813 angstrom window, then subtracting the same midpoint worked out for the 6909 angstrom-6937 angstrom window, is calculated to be -3.5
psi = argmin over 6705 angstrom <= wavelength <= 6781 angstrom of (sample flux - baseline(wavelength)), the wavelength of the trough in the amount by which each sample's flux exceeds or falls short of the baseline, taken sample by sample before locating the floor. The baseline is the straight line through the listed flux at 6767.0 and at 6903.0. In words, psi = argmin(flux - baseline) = 6719.0 angstrom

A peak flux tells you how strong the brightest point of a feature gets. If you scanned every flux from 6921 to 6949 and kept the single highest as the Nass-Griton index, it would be 21.2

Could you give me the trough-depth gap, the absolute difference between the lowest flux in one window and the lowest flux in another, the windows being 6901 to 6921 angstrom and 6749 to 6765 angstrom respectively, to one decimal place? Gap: 2.0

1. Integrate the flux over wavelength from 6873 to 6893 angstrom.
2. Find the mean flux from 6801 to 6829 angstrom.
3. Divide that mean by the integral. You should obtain 0.047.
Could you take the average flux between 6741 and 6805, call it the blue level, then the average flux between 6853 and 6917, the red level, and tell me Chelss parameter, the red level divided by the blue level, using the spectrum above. 1.08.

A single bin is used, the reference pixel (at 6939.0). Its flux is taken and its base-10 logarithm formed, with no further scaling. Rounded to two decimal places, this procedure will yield 1.26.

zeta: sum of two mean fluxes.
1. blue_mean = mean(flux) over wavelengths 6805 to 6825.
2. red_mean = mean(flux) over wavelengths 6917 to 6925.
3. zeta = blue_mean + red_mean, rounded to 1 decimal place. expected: 29.9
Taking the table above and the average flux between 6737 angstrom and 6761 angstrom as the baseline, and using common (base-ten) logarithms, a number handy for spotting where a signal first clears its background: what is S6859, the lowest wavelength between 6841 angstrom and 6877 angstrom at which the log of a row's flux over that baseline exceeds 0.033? 6843.0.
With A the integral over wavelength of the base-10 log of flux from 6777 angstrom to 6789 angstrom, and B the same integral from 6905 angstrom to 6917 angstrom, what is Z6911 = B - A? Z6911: 1.1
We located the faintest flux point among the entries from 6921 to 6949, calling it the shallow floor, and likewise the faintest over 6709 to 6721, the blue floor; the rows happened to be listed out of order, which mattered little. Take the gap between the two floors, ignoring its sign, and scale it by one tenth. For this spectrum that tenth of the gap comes 0.42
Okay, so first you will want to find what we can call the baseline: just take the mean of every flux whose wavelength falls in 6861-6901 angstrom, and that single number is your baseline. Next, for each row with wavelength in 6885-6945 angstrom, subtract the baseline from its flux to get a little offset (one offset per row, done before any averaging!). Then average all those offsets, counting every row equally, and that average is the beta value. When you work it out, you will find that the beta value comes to 1.9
